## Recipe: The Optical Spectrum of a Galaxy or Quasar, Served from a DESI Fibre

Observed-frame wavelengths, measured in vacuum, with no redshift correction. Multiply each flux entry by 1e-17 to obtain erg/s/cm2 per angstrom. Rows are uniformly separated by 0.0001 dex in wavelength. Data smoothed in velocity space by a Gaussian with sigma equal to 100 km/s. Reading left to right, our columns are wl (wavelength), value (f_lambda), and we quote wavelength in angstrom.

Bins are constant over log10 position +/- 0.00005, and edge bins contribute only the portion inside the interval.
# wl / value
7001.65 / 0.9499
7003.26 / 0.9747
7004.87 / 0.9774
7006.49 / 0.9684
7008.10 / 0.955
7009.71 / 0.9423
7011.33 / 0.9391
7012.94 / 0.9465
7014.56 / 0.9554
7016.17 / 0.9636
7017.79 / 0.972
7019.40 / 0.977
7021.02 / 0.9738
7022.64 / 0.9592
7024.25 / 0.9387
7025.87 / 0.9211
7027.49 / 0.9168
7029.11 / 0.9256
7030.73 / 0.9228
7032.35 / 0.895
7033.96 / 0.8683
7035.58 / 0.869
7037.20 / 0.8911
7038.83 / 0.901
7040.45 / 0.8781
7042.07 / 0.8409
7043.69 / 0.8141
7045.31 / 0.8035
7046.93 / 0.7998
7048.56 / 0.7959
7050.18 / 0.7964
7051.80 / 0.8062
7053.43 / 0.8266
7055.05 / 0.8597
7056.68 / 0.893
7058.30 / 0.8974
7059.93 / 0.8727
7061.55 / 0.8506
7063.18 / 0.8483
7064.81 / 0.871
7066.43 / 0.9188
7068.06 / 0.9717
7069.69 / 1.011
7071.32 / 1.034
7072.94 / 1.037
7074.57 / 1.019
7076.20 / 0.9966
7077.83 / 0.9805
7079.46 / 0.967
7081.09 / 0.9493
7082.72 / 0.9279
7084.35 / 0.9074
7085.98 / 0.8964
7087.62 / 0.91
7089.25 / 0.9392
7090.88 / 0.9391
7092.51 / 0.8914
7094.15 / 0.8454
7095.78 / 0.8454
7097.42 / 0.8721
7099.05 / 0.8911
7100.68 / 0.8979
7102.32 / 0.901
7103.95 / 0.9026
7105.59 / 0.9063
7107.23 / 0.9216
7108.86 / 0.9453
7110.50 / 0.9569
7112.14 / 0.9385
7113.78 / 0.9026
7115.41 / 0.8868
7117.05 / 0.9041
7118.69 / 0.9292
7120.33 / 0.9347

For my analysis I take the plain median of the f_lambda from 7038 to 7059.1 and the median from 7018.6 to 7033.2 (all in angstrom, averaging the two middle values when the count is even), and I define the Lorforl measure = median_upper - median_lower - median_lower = -1.02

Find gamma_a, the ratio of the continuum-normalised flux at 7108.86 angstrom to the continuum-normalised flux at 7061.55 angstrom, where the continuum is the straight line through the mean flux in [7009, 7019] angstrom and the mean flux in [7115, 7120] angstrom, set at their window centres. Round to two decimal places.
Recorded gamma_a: 1.14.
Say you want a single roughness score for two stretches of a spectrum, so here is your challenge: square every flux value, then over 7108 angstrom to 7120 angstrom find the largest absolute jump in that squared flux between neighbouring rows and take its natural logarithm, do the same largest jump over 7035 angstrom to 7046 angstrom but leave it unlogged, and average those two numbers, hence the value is -1.33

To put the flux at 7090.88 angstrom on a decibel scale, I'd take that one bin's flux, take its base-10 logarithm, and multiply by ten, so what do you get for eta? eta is -0.27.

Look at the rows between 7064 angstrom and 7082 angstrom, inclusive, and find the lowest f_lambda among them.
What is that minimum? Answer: 0.871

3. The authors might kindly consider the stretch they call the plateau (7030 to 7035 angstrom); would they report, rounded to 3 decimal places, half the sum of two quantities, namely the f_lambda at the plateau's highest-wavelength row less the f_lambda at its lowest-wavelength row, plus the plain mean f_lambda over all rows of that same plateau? 0.420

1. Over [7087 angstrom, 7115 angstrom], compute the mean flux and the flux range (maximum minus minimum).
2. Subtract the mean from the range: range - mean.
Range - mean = -0.795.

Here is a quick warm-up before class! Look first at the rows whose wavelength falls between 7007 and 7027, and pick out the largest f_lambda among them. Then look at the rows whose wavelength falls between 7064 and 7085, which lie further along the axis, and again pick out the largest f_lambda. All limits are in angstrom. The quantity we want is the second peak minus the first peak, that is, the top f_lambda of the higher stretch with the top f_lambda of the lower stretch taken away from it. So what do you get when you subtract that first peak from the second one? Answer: 0.06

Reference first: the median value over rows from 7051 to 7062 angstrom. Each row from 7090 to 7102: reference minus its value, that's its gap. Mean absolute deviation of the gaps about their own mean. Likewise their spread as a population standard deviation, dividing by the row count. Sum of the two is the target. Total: 0.055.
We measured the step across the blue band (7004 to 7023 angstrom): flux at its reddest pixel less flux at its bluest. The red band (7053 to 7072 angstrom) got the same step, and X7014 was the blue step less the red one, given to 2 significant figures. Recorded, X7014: -0.23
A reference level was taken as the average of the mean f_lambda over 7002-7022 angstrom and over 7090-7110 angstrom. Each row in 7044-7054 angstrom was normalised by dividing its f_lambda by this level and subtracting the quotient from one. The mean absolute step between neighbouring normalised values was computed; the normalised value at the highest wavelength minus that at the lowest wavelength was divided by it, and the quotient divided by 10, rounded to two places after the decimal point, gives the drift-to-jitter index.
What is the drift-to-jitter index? -0.30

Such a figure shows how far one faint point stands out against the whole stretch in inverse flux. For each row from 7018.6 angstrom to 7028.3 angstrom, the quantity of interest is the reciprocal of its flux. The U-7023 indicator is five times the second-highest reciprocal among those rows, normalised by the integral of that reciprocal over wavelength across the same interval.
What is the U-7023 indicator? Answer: 0.530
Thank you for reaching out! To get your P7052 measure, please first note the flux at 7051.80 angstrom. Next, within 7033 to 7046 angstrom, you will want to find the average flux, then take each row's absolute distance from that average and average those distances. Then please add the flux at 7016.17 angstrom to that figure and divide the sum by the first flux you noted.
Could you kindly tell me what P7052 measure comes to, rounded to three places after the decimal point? 1.231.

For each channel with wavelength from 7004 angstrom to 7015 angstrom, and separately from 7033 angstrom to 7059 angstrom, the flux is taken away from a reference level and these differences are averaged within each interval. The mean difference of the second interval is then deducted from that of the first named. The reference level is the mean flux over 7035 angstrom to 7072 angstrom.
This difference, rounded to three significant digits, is -0.109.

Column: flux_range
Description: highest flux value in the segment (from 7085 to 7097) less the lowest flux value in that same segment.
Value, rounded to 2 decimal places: 0.09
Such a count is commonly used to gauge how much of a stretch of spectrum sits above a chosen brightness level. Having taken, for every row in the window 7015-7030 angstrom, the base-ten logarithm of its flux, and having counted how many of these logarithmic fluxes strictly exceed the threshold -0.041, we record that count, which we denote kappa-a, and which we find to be 9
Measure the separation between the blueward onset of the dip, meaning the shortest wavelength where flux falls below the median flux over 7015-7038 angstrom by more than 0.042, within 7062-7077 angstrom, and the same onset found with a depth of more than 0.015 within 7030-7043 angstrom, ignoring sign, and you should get 30.8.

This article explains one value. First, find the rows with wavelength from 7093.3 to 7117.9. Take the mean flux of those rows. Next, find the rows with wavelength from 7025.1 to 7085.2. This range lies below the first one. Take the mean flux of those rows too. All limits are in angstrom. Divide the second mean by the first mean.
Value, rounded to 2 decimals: 1.00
